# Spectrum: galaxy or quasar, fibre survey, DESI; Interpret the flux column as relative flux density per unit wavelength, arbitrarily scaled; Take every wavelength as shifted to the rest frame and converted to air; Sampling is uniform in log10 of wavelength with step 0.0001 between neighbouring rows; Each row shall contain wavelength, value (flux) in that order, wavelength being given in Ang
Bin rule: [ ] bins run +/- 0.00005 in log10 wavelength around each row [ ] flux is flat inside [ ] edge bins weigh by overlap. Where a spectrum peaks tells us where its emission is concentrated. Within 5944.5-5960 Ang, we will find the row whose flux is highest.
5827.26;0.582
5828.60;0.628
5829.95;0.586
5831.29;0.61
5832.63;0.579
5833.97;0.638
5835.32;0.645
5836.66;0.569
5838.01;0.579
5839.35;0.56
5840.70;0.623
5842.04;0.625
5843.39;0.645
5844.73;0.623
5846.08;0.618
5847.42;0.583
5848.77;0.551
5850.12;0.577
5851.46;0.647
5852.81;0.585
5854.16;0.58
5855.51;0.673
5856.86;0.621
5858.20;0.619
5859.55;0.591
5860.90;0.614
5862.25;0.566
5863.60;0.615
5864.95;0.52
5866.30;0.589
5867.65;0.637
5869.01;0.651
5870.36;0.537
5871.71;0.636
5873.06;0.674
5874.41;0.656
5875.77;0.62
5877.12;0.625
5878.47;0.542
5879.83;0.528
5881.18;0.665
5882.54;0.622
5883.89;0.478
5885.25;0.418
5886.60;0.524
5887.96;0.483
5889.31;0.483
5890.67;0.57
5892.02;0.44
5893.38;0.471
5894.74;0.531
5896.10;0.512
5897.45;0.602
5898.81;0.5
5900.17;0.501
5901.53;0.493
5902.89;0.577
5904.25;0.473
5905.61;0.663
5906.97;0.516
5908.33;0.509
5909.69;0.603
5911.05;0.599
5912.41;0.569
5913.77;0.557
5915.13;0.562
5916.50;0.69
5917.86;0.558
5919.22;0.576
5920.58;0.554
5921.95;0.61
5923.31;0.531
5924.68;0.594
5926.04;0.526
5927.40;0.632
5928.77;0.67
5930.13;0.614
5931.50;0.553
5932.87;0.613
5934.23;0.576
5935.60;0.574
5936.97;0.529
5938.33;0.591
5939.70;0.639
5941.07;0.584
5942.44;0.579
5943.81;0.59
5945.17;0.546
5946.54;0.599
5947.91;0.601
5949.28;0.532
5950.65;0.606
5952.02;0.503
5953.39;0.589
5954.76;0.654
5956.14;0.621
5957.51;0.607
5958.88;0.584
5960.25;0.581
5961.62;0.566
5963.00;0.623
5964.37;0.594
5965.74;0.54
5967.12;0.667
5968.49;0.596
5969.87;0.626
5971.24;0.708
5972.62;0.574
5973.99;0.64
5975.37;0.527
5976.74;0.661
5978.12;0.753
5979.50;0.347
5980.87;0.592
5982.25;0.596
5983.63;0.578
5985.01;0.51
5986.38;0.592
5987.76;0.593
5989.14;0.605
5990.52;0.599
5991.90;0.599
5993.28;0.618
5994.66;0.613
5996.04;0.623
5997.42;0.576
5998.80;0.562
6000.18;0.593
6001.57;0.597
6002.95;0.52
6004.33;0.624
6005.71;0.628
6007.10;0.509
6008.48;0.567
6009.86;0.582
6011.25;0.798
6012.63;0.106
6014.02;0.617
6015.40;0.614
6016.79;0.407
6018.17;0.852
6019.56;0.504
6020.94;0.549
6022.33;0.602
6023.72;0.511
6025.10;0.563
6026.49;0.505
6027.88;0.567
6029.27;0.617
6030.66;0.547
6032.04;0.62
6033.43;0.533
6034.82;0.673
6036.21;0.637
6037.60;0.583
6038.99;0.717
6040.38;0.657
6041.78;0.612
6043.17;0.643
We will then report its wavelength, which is 5954.76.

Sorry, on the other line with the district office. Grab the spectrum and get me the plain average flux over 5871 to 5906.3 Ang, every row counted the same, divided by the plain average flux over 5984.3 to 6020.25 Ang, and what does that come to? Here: 0.95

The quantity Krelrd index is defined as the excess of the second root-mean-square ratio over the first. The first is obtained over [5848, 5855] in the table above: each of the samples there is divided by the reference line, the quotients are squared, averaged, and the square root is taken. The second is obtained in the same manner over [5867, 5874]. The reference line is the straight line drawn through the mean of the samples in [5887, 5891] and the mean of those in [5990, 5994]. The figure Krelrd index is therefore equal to 0.04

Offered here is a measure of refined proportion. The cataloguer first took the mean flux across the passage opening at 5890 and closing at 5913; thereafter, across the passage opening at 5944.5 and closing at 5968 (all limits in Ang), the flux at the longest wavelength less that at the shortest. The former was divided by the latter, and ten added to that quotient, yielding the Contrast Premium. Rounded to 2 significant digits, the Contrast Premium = 14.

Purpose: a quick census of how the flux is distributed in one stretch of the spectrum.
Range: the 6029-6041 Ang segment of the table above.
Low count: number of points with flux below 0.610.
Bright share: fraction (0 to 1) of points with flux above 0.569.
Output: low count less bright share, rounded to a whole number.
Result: 2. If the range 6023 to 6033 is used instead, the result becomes 5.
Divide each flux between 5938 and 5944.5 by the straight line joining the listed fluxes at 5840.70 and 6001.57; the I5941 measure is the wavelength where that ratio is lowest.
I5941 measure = 5942.44 Ang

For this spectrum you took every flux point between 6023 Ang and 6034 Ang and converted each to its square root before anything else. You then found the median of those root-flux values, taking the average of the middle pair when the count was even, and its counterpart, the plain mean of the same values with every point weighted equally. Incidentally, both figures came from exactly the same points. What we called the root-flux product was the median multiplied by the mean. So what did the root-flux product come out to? 0.556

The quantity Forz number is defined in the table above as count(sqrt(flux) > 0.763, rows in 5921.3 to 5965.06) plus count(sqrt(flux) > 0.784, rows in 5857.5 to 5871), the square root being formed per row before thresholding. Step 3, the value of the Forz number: 24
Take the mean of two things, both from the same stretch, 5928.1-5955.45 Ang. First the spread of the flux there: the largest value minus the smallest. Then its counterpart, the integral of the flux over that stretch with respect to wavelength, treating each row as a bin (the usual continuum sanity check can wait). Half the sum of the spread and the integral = 8.1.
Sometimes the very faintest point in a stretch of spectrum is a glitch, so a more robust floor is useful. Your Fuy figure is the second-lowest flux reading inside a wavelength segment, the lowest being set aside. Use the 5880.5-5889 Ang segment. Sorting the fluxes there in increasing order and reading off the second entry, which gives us 0.478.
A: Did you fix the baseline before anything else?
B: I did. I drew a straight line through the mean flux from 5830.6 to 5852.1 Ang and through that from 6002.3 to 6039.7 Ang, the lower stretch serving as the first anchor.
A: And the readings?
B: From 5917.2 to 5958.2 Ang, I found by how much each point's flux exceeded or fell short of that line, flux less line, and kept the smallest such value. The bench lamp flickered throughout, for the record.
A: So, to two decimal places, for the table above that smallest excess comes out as -0.08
